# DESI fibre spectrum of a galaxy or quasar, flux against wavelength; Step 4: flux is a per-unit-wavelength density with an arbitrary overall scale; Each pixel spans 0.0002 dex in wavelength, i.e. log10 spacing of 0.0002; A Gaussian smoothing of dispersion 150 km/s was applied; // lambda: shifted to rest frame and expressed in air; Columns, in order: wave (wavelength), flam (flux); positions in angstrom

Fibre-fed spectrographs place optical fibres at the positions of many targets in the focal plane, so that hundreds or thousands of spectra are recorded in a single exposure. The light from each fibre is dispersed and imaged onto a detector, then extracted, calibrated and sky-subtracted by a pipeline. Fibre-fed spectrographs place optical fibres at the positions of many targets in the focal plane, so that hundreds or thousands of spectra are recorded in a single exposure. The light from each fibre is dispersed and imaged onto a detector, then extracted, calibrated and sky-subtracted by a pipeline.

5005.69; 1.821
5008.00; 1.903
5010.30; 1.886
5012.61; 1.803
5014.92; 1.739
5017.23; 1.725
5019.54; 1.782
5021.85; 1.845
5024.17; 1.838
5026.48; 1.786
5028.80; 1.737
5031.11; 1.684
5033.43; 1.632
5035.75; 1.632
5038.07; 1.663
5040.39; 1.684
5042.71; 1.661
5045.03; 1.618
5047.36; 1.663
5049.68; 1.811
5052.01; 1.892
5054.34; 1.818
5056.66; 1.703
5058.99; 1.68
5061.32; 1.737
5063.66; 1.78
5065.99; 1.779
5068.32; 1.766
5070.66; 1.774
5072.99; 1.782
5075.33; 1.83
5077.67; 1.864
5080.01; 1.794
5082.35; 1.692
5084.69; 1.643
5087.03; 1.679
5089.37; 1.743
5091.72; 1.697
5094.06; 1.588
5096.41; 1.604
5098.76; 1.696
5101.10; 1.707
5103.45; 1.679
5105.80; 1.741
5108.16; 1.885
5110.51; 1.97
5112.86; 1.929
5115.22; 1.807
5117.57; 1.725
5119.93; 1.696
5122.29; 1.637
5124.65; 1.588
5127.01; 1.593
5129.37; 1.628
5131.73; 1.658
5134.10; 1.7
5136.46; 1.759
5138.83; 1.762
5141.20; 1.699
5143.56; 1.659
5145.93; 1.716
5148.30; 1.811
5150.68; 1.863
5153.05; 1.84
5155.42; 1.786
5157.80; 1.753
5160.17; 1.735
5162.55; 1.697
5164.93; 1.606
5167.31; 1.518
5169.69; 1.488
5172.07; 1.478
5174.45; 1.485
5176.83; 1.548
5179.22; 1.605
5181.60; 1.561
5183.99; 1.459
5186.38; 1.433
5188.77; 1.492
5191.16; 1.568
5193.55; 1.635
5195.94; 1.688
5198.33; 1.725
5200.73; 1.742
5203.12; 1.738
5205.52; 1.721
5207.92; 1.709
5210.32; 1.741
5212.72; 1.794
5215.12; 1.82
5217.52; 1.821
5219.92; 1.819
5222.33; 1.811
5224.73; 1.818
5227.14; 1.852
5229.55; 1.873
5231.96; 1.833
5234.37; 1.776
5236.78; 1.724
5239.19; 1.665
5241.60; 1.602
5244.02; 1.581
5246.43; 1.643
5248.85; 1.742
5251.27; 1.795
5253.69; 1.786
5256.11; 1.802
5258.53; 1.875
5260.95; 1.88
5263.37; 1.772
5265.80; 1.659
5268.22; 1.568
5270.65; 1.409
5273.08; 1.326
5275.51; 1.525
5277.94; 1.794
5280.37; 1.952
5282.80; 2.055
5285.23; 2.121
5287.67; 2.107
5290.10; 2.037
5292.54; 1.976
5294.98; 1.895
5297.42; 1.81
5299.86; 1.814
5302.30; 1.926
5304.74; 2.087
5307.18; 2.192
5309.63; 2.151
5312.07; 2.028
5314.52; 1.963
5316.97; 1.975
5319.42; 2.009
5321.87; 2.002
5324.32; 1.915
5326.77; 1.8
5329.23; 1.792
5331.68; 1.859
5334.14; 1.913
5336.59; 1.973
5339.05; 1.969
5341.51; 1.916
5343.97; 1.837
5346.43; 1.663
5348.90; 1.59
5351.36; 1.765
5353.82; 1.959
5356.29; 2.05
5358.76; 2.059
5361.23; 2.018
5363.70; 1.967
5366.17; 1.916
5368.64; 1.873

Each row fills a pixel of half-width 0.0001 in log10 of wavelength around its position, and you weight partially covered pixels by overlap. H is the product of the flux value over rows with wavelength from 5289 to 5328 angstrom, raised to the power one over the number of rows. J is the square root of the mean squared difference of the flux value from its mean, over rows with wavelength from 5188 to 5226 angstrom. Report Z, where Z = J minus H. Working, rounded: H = 1.97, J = 0.09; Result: -1.88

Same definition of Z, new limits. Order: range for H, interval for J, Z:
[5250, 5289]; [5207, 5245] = -1.68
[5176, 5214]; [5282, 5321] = -1.52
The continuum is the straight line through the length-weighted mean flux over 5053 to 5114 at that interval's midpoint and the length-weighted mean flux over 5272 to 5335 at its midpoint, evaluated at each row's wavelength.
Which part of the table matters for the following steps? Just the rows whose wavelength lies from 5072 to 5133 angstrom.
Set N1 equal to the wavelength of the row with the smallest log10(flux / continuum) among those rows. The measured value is 5124.65 angstrom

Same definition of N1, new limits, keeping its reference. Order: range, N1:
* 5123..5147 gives 5124.65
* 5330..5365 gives 5348.90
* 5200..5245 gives 5244.02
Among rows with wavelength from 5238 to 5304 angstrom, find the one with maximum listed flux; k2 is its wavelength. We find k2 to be 5285.23 angstrom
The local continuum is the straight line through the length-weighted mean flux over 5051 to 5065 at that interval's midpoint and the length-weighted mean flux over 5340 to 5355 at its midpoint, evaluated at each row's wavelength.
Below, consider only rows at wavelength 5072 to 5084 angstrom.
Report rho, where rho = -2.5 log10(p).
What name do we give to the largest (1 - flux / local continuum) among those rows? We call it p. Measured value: 3.4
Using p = 0.04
